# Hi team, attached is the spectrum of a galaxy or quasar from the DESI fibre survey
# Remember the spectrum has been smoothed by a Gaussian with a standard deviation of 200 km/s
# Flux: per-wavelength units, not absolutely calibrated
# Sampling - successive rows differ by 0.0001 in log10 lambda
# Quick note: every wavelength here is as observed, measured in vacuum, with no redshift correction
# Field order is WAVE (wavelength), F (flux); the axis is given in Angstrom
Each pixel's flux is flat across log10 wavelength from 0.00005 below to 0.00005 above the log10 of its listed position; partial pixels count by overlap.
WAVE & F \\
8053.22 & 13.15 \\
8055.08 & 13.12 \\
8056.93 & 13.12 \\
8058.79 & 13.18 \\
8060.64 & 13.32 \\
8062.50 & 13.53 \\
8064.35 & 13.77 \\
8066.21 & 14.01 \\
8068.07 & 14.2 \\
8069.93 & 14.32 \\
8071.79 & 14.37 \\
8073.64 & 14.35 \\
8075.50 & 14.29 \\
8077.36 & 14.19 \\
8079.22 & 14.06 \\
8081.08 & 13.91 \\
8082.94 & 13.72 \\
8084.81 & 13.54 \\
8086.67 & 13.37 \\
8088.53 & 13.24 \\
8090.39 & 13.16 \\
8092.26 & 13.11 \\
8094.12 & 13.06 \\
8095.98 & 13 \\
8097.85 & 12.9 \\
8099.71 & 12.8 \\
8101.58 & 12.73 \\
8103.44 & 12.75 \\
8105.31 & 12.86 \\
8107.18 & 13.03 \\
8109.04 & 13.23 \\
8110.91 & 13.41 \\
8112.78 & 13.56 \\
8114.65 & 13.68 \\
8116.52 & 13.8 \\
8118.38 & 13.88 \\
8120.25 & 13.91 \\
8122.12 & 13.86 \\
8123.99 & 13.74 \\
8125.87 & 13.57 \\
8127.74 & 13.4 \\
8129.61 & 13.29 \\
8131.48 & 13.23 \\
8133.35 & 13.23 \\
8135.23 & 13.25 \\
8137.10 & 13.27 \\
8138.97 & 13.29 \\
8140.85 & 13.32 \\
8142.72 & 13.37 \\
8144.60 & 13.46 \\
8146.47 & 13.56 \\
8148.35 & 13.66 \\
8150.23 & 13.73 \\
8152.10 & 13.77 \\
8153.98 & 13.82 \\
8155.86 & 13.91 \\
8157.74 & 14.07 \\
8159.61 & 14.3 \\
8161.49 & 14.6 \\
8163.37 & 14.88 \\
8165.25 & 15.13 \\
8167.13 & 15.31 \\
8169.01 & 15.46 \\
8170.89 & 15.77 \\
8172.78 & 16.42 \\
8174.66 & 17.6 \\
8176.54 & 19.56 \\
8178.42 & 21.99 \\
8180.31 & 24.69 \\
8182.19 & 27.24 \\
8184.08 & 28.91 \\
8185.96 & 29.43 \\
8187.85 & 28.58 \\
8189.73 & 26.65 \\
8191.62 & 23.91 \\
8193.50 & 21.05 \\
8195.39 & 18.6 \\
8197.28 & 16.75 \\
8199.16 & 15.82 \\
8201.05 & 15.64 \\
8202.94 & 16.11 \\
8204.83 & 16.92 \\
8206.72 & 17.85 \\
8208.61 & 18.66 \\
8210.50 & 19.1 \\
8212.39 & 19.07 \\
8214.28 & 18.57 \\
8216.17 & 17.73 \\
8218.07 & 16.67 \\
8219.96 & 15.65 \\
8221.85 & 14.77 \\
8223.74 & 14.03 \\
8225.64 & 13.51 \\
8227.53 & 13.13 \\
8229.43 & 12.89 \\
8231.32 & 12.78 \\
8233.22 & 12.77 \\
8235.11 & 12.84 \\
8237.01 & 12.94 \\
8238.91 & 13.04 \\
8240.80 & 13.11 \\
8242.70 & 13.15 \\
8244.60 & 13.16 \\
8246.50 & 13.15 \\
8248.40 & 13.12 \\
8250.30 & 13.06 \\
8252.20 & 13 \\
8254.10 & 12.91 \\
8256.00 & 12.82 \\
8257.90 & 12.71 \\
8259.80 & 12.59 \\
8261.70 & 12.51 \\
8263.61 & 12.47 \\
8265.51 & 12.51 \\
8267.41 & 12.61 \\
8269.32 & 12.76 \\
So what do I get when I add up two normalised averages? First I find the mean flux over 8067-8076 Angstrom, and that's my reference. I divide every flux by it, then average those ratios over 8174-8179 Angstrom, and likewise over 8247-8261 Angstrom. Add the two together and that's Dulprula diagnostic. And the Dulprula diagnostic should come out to 2.3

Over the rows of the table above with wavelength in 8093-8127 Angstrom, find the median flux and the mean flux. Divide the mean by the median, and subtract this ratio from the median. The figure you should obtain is 12.3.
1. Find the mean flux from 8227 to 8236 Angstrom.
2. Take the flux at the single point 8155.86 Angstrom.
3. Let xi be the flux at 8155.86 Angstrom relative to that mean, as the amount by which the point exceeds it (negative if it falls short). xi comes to 1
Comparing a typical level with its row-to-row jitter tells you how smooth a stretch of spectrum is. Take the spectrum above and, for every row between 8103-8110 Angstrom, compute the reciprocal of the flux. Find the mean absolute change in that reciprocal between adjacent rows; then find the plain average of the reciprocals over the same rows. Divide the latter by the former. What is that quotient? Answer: 81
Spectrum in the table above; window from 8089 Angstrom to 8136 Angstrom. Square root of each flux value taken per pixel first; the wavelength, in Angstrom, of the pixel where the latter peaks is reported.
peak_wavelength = 8120.25 Angstrom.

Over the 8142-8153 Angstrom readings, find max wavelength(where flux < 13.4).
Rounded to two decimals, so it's 8142.72 Angstrom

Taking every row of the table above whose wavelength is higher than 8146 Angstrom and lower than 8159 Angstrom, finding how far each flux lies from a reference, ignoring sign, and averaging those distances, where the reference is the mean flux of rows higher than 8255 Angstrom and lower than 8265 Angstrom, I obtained 1.2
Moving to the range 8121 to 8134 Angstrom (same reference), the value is 0.9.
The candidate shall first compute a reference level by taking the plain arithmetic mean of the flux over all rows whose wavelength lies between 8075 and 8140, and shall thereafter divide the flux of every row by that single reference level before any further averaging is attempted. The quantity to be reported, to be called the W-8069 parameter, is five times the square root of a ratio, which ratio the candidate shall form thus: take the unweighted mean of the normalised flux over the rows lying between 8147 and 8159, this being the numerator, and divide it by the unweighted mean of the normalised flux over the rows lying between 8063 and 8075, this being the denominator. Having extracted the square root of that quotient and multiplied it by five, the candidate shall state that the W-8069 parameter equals 4.9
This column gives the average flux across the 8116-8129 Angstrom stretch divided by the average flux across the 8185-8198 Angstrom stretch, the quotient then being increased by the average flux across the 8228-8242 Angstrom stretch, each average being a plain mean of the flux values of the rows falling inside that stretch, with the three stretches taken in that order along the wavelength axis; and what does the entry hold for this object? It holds 13.5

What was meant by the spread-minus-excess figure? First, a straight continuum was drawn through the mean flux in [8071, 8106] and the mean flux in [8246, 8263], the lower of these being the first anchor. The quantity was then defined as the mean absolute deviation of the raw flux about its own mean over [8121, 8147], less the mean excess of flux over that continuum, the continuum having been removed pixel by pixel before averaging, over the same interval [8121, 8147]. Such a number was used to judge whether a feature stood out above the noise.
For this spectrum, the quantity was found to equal 0.0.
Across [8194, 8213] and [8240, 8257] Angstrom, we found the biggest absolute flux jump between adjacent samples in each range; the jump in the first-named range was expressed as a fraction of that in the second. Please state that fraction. 20.6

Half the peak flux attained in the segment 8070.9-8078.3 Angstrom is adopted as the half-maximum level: 7.2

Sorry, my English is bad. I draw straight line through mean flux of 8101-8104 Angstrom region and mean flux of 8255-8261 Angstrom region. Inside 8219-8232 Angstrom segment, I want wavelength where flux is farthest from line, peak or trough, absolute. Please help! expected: 8219.96 Angstrom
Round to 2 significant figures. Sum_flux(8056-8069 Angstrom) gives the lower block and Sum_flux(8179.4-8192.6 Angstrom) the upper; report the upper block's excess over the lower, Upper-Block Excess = 94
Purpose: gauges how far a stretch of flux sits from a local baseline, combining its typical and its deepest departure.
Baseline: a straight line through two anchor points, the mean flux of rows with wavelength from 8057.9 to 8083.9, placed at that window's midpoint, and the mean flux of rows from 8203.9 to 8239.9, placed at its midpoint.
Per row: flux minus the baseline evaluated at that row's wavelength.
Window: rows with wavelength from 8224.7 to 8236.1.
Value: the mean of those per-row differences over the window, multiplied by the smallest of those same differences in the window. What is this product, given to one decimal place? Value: 6.9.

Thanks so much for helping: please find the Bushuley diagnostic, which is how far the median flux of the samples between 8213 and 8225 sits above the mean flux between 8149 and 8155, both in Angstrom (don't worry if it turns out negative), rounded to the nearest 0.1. 2.4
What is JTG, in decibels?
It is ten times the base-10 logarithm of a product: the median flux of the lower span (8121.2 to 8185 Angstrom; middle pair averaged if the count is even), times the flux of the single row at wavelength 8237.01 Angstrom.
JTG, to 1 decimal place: 22.5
